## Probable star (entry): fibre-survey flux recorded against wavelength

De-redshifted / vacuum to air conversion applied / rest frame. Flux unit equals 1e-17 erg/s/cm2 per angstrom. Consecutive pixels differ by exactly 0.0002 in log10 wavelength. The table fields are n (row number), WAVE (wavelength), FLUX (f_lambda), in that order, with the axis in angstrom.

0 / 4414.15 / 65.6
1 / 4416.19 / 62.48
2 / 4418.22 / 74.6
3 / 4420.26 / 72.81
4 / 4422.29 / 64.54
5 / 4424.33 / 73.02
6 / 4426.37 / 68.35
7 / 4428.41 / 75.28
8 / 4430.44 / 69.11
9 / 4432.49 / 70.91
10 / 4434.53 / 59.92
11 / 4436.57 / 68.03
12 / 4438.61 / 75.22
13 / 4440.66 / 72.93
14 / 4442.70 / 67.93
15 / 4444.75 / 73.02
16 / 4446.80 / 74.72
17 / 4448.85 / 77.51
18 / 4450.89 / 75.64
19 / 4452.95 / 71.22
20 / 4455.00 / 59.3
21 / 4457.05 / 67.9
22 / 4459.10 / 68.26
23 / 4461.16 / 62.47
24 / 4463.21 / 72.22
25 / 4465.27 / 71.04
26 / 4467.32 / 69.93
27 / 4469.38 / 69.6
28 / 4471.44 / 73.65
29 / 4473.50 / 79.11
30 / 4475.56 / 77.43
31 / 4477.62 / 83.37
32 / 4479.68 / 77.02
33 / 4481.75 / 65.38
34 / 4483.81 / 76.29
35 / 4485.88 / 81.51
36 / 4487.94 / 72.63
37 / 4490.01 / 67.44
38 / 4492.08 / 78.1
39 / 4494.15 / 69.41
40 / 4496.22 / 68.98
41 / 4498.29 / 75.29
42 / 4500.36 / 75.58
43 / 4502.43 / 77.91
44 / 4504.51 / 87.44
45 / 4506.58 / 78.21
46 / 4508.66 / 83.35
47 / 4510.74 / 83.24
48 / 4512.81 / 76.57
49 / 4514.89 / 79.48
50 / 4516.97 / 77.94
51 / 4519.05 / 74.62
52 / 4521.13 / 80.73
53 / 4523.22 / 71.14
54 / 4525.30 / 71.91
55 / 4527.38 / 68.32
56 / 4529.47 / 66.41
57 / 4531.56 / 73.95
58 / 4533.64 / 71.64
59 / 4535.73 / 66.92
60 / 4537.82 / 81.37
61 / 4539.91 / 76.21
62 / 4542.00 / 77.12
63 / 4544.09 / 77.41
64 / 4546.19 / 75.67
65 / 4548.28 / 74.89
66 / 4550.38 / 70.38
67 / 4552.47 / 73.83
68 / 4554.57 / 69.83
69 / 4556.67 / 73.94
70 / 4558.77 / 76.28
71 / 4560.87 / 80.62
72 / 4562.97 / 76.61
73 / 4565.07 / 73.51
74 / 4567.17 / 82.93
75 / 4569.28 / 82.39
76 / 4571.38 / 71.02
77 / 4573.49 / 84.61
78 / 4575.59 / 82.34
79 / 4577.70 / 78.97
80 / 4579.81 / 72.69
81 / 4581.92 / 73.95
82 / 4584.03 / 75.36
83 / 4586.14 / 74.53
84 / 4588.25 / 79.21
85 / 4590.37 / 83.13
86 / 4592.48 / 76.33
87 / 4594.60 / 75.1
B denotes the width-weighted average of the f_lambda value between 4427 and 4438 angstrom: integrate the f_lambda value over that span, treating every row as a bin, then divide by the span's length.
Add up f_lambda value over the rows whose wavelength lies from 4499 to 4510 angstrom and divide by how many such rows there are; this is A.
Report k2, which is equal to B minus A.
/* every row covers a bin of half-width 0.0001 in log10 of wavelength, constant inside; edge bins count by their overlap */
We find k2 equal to -12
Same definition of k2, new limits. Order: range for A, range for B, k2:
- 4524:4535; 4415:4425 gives -1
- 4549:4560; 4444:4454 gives 2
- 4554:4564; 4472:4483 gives 1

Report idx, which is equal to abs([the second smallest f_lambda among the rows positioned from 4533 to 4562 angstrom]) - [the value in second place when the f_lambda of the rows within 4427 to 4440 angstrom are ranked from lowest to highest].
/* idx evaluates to 1.8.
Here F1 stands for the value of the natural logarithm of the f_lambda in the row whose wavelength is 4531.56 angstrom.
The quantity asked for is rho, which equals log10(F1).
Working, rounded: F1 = 4.30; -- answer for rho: 0.634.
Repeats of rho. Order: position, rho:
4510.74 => 0.646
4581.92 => 0.634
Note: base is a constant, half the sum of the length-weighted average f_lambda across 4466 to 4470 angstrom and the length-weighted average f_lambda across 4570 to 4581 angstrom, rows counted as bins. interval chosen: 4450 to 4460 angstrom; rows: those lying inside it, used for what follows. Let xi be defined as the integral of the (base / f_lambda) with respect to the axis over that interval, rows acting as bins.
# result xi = 10.9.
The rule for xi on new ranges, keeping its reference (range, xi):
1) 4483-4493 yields 9.9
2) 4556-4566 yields 9.7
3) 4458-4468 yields 10.8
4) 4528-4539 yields 11.4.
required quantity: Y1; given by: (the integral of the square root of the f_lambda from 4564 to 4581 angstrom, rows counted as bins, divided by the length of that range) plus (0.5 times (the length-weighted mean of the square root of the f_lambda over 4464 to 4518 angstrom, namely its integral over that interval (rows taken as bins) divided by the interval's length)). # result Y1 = 13.2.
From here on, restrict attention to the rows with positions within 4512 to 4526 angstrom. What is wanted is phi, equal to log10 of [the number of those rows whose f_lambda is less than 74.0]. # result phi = 0.30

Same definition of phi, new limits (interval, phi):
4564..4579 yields 0.30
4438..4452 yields 0.48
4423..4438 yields 0.78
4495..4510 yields 0.00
